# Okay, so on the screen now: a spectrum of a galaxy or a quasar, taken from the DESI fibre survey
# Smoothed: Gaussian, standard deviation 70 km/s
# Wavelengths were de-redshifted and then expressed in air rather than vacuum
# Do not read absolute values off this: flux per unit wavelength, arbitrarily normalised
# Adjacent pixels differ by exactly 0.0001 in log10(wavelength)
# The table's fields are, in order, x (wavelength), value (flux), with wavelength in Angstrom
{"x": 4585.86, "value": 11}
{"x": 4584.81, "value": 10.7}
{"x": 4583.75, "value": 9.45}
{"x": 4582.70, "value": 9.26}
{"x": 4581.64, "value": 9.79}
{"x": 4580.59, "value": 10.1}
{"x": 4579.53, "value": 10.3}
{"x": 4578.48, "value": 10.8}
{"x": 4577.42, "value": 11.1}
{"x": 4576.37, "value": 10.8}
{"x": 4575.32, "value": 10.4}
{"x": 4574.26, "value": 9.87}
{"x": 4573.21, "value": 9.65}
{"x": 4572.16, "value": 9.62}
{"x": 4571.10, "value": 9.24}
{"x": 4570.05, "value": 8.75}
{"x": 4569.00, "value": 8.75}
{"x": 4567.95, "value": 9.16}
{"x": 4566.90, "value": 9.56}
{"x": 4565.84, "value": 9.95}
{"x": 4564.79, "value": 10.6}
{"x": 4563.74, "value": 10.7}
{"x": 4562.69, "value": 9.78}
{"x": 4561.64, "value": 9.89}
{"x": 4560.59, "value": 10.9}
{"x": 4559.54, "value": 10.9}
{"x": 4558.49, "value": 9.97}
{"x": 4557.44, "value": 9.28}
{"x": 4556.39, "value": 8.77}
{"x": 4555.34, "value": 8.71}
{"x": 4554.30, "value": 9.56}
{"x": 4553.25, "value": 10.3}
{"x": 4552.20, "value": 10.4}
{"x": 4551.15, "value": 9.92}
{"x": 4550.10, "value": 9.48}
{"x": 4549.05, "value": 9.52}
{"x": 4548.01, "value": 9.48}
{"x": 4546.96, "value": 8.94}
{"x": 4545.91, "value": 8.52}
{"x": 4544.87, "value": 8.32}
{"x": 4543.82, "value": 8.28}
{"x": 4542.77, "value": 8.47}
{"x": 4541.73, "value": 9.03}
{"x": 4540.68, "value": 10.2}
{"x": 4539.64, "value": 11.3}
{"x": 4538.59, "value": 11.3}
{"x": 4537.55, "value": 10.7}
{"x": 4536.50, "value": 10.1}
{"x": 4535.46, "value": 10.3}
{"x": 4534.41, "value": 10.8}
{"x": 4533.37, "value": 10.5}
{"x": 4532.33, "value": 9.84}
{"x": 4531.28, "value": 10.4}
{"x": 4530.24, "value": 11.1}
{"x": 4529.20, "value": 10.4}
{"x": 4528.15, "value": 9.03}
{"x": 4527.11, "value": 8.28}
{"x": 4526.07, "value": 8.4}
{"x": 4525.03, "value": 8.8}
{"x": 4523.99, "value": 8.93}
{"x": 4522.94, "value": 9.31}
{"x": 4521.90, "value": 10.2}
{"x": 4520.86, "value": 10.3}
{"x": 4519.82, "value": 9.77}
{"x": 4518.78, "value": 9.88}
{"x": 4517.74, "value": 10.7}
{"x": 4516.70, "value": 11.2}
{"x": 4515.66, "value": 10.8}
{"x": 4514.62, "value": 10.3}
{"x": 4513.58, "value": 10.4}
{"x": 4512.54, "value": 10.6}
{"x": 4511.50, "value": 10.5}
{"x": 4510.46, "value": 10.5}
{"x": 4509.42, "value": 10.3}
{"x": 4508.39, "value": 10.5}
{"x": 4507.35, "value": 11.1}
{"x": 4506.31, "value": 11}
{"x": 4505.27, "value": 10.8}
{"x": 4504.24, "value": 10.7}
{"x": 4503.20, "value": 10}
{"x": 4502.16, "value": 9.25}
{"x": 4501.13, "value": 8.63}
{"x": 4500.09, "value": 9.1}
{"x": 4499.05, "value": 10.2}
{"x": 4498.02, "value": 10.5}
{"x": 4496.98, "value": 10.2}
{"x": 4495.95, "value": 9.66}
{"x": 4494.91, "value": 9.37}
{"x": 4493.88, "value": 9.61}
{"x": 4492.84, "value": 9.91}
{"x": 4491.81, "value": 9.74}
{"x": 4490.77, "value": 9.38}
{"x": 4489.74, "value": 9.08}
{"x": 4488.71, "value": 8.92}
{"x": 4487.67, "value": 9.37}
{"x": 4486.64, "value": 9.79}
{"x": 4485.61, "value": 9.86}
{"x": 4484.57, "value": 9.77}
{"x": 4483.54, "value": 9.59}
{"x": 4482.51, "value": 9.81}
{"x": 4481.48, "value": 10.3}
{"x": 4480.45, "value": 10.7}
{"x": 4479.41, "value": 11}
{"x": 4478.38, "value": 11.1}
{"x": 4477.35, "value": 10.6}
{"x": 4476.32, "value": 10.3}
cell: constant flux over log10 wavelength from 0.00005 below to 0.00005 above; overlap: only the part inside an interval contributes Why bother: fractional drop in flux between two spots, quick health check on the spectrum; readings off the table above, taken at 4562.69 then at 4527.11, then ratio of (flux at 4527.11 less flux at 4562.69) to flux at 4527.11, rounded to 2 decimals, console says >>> -0.18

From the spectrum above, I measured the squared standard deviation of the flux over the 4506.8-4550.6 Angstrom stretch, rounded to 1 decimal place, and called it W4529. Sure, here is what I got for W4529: 0.8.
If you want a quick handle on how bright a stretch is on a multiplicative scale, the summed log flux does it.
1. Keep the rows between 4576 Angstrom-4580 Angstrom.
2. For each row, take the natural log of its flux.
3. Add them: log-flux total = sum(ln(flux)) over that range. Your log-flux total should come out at 9.5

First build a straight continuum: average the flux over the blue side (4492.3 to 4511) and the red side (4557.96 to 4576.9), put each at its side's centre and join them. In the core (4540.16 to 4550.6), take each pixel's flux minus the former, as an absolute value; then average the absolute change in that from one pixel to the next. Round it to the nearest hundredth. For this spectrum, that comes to 0.31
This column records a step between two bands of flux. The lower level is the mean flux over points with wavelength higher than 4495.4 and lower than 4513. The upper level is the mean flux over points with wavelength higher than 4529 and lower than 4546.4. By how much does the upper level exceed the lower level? -0.23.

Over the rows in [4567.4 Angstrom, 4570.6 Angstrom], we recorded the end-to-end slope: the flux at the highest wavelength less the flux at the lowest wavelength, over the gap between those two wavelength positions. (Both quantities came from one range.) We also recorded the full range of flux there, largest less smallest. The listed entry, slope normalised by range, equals -0.48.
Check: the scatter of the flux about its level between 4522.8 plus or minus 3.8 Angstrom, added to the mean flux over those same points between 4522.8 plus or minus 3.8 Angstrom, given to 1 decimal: 10.1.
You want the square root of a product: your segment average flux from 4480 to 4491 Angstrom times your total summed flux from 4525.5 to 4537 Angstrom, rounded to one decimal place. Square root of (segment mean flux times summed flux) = 32.5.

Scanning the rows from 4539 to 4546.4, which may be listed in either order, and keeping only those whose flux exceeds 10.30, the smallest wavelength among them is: 4539.64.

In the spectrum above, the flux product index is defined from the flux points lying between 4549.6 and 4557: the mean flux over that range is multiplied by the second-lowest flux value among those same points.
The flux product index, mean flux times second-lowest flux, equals 84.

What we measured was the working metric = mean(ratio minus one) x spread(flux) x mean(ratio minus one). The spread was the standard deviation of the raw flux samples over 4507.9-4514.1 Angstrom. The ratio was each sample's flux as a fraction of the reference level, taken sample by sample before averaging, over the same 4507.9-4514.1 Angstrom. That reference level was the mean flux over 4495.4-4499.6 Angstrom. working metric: 0.0001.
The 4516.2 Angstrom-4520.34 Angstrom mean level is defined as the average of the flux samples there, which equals 10.39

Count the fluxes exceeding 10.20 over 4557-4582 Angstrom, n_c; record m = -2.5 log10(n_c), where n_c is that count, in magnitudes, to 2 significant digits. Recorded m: -2.4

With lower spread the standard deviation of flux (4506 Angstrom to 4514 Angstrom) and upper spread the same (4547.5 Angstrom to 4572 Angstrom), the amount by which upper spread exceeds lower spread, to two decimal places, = 0.40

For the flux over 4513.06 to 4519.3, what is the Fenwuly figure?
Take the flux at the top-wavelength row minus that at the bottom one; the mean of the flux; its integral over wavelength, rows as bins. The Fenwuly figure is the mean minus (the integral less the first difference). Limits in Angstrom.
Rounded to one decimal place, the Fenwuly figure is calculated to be -55.8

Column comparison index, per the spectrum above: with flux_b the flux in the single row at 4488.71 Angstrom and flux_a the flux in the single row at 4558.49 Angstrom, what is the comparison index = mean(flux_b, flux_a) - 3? 6.4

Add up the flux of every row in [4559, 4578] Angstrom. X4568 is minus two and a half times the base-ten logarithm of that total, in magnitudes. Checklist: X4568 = -5.636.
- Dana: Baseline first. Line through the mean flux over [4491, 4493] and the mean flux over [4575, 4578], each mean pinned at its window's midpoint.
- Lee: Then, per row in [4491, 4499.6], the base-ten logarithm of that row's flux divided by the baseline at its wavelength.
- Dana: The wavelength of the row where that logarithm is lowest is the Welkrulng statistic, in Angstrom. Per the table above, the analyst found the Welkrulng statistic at 4494.91 Angstrom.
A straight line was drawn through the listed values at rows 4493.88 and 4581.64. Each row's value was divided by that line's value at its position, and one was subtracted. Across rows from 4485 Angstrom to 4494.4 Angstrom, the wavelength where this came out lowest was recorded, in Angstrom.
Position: 4488.71 Angstrom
